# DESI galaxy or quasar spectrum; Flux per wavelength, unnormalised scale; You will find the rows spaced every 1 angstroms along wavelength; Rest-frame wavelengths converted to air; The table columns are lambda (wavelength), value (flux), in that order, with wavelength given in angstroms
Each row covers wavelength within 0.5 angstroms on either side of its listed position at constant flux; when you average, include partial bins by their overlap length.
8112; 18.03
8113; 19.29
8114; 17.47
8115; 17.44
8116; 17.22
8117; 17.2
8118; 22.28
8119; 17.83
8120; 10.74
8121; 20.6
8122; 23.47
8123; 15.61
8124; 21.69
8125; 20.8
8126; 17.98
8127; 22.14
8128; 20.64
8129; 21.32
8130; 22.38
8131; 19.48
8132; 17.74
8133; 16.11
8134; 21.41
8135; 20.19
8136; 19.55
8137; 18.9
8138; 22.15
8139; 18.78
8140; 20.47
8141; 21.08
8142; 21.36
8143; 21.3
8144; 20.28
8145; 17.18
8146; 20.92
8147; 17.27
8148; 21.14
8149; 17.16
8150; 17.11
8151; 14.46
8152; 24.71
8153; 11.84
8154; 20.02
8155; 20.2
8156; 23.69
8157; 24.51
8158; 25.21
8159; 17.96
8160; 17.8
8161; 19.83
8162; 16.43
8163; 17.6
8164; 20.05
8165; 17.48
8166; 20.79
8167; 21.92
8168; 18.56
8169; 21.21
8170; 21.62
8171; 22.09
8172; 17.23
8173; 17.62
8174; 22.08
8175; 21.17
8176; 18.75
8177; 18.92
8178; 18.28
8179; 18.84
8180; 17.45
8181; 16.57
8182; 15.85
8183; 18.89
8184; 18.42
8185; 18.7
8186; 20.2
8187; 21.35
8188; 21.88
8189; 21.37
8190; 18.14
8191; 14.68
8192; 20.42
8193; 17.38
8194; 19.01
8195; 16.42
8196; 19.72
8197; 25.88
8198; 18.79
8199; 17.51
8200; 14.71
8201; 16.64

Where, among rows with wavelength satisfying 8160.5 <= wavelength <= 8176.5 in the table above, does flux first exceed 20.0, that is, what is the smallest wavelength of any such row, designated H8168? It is 8164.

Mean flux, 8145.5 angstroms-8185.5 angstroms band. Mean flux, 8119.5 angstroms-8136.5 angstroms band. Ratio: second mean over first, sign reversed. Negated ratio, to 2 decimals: -1.01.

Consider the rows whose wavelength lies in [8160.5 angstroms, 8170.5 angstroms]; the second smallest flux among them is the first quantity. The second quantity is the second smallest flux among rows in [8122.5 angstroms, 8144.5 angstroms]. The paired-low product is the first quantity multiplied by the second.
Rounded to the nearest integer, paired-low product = 282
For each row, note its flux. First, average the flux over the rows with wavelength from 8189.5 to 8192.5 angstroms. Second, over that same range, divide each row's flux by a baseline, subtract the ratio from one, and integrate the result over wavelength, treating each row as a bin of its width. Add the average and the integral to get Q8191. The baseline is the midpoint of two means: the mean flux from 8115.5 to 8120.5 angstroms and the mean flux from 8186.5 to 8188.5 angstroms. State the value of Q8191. 18.0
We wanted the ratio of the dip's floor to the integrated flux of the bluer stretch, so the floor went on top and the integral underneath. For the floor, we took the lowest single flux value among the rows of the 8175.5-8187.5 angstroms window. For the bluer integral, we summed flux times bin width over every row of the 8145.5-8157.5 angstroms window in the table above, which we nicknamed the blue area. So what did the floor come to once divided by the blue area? 0.068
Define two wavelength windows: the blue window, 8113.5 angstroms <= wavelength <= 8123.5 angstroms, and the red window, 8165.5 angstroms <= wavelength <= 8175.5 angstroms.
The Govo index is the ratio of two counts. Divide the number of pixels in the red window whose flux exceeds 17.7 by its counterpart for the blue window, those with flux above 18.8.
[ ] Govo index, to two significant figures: 2.7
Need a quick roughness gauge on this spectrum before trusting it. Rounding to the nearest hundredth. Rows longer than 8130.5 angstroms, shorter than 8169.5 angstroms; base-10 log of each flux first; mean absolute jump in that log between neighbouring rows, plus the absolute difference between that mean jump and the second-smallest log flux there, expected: 1.16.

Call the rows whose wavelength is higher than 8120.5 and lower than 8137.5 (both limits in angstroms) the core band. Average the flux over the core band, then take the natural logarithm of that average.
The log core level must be 3.00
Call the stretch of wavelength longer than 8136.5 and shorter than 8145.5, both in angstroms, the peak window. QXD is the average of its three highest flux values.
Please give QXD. 21.6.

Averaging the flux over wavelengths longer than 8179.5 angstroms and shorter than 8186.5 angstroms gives 18.0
